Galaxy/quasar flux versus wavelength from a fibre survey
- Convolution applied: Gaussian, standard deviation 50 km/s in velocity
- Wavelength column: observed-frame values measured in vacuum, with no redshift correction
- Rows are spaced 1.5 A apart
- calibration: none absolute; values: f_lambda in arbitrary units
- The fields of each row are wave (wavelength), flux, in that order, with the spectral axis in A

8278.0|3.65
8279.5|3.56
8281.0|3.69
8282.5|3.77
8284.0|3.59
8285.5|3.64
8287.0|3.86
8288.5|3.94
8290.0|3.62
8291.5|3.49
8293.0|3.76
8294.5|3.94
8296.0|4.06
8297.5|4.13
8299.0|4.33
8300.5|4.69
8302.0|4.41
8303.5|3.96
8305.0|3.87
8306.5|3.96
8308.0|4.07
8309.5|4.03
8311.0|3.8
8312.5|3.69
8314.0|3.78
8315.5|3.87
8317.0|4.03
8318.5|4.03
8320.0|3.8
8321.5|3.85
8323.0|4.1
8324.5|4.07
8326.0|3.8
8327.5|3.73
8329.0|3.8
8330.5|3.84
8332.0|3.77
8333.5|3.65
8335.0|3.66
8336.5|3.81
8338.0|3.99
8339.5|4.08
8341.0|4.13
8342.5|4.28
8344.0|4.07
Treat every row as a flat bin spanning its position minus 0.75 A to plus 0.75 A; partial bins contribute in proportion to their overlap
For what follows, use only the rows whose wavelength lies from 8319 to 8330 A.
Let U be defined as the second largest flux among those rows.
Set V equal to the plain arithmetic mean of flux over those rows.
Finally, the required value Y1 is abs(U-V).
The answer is 0.19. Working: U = 4.07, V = 3.88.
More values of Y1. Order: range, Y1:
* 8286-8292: 0.13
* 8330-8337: 0.06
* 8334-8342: 0.15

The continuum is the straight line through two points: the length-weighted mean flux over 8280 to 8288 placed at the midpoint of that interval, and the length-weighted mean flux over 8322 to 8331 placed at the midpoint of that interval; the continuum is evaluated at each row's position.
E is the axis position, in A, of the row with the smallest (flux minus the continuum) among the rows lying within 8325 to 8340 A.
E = 8333.5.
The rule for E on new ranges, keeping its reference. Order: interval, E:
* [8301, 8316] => 8312.5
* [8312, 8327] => 8312.5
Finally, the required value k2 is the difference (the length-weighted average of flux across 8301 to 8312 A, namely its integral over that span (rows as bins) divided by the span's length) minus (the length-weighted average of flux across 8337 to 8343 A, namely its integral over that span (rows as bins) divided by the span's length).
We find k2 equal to -0.08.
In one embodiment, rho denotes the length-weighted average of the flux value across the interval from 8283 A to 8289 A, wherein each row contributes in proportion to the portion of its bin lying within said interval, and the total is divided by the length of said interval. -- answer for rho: 3.75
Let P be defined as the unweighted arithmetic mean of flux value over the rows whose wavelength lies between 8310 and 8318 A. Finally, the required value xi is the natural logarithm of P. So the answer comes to 1.34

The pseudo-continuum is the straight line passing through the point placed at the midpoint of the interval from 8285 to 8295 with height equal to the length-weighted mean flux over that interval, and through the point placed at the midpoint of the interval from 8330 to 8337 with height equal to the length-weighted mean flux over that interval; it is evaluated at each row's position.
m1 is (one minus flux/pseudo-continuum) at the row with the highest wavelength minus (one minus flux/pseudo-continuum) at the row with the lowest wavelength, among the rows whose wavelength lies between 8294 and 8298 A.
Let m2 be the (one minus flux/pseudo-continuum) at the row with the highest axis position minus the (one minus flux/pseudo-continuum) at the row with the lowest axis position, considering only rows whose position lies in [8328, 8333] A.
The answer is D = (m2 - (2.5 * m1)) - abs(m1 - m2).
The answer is 0.08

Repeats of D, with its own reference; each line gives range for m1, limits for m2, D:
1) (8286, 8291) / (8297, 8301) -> -0.52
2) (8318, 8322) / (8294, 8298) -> -0.27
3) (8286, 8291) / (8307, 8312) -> -0.10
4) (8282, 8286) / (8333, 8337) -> -0.21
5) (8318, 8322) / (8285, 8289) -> -0.33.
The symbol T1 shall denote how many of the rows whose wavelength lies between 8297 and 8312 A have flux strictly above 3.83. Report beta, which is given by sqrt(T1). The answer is 3.0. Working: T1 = 9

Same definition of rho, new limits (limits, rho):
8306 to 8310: 4.02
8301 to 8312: 4.02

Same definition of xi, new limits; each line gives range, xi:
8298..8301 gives 1.51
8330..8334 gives 1.32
